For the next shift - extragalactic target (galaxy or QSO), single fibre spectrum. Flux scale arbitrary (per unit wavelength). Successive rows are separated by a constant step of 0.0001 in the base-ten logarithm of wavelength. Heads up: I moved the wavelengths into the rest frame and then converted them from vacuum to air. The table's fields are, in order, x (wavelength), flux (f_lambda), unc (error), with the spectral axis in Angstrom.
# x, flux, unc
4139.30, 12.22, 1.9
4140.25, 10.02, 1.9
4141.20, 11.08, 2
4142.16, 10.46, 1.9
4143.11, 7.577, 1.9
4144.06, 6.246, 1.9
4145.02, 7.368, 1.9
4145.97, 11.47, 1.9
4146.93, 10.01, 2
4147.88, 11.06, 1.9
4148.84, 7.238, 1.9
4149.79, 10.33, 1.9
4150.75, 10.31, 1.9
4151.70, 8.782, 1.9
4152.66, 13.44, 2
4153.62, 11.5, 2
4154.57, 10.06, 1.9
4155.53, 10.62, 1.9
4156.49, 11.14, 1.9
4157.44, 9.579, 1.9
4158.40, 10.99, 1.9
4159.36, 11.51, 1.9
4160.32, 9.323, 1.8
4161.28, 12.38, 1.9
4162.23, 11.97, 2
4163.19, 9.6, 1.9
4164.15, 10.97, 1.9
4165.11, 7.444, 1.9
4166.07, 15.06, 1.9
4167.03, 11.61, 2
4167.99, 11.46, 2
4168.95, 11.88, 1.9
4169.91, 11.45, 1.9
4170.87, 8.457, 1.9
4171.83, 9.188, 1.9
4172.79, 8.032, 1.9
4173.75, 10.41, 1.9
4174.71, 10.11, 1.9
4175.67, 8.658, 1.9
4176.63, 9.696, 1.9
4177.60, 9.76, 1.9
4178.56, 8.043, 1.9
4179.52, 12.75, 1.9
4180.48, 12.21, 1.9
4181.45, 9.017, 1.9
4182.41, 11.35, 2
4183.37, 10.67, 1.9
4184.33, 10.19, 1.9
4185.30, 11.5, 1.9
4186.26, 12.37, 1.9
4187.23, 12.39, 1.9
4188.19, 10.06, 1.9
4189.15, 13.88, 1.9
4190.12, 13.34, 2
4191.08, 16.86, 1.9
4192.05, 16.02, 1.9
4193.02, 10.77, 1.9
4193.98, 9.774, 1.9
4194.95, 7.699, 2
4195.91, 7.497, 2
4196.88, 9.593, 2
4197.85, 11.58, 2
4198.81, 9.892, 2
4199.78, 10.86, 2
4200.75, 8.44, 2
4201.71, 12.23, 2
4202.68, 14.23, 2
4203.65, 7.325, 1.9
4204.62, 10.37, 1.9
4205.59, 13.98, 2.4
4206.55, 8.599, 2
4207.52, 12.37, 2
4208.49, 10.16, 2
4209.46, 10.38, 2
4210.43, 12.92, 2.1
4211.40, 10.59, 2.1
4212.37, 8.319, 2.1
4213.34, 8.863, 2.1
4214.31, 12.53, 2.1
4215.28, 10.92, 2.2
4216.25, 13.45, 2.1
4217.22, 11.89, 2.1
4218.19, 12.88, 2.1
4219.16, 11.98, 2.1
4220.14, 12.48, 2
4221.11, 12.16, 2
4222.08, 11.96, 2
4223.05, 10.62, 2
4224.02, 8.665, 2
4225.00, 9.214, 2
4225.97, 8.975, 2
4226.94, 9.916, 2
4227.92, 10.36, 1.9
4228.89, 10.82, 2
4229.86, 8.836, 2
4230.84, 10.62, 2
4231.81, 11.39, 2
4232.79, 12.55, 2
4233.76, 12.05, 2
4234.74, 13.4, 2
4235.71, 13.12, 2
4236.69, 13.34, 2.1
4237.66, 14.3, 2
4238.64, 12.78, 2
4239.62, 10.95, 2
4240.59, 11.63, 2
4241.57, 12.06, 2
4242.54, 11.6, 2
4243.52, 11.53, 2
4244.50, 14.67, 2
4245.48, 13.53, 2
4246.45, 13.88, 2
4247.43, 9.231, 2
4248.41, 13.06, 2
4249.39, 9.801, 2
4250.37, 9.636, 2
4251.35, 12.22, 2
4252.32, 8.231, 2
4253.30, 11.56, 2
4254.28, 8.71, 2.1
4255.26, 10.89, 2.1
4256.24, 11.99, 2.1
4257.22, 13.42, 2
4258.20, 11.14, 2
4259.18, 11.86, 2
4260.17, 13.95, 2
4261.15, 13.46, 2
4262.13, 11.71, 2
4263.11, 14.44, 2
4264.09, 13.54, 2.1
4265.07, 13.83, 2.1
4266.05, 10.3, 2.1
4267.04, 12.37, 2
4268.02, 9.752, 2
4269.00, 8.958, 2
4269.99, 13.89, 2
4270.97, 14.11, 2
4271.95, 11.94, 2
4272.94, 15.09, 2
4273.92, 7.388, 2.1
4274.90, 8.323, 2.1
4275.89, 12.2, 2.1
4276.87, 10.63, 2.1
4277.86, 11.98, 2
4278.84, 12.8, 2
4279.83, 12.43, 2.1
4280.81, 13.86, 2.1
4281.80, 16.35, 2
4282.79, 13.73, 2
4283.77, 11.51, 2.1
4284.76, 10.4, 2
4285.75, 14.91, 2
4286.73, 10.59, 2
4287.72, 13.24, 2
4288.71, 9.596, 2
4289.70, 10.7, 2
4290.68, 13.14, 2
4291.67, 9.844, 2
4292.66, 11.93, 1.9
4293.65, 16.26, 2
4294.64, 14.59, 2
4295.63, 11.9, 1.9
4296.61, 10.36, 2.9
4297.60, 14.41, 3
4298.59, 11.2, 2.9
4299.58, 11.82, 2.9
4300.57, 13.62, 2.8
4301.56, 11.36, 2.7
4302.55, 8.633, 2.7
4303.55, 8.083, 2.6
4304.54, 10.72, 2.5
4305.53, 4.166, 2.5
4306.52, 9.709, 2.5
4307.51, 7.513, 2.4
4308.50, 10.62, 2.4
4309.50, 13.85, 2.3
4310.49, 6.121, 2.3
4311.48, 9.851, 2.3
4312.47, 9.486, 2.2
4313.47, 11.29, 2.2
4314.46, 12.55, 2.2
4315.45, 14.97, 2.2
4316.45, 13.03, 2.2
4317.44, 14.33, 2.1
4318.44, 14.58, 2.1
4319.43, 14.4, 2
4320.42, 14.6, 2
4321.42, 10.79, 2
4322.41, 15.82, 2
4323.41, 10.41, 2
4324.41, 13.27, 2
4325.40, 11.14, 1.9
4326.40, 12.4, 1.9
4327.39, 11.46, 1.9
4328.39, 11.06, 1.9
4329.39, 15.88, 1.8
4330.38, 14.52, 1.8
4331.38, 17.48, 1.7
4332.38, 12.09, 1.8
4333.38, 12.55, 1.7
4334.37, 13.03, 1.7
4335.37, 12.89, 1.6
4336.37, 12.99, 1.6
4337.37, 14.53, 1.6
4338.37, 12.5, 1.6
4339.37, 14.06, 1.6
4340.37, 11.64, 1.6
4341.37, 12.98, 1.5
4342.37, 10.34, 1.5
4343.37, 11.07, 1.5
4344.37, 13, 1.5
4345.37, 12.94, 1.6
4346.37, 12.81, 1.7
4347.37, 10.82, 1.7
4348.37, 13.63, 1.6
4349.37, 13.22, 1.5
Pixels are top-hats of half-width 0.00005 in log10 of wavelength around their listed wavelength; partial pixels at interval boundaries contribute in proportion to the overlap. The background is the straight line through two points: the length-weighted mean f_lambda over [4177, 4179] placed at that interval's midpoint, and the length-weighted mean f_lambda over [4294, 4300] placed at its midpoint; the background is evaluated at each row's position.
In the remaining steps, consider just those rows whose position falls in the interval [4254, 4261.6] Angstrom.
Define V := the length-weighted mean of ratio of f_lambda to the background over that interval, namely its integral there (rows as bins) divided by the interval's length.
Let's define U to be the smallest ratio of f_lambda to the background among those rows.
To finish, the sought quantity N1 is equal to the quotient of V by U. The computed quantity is 1.36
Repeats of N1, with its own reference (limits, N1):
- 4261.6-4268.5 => 1.27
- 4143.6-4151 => 1.46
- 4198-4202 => 1.23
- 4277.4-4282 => 1.11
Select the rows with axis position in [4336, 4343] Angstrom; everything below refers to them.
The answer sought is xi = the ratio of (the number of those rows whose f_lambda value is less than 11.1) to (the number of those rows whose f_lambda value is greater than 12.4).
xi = 0.20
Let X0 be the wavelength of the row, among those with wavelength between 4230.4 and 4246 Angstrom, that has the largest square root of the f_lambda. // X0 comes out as 4244.50 Angstrom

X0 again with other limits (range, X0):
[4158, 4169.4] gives 4166.07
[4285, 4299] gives 4293.65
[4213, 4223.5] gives 4216.25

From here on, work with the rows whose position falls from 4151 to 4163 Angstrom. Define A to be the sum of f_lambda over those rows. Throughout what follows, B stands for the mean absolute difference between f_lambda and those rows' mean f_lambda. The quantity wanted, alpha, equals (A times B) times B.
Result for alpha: 147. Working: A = 131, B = 1.1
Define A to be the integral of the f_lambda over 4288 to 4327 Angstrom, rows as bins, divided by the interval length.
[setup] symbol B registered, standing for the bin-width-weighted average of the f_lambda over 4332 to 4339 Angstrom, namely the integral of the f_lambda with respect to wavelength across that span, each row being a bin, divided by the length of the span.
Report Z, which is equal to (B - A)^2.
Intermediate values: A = 11.6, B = 13.0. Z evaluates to 1.8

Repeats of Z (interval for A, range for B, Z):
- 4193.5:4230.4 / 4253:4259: 0.5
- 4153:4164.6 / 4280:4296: 3.3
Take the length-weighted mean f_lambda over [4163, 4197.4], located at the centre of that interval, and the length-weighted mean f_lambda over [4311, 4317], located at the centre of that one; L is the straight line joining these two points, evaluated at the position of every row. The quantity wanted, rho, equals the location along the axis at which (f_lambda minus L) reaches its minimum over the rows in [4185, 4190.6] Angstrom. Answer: 4188.19 Angstrom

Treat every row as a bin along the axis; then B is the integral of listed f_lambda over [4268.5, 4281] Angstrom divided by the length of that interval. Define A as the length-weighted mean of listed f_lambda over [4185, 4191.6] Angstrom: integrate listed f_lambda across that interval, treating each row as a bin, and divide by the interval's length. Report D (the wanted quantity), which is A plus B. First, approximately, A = 13.0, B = 11.8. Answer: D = 24.7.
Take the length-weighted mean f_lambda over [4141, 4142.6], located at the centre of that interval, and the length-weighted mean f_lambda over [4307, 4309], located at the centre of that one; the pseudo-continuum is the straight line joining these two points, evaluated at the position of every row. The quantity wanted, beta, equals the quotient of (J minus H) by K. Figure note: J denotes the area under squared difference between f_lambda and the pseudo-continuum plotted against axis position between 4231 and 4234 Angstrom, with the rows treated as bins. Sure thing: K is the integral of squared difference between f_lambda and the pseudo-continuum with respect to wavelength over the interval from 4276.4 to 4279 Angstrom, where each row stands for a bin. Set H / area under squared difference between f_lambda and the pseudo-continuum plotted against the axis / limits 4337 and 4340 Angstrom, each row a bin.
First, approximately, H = 72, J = 14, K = 16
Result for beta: -4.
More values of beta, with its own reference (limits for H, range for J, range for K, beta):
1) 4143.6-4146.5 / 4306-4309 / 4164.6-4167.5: -1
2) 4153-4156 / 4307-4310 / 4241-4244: 2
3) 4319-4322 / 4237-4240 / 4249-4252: -5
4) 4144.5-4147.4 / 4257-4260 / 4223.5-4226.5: 5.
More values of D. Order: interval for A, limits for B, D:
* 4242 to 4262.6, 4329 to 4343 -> 25.1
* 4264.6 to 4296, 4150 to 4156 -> 22.9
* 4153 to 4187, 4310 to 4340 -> 23.4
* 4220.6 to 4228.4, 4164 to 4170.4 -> 21.7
